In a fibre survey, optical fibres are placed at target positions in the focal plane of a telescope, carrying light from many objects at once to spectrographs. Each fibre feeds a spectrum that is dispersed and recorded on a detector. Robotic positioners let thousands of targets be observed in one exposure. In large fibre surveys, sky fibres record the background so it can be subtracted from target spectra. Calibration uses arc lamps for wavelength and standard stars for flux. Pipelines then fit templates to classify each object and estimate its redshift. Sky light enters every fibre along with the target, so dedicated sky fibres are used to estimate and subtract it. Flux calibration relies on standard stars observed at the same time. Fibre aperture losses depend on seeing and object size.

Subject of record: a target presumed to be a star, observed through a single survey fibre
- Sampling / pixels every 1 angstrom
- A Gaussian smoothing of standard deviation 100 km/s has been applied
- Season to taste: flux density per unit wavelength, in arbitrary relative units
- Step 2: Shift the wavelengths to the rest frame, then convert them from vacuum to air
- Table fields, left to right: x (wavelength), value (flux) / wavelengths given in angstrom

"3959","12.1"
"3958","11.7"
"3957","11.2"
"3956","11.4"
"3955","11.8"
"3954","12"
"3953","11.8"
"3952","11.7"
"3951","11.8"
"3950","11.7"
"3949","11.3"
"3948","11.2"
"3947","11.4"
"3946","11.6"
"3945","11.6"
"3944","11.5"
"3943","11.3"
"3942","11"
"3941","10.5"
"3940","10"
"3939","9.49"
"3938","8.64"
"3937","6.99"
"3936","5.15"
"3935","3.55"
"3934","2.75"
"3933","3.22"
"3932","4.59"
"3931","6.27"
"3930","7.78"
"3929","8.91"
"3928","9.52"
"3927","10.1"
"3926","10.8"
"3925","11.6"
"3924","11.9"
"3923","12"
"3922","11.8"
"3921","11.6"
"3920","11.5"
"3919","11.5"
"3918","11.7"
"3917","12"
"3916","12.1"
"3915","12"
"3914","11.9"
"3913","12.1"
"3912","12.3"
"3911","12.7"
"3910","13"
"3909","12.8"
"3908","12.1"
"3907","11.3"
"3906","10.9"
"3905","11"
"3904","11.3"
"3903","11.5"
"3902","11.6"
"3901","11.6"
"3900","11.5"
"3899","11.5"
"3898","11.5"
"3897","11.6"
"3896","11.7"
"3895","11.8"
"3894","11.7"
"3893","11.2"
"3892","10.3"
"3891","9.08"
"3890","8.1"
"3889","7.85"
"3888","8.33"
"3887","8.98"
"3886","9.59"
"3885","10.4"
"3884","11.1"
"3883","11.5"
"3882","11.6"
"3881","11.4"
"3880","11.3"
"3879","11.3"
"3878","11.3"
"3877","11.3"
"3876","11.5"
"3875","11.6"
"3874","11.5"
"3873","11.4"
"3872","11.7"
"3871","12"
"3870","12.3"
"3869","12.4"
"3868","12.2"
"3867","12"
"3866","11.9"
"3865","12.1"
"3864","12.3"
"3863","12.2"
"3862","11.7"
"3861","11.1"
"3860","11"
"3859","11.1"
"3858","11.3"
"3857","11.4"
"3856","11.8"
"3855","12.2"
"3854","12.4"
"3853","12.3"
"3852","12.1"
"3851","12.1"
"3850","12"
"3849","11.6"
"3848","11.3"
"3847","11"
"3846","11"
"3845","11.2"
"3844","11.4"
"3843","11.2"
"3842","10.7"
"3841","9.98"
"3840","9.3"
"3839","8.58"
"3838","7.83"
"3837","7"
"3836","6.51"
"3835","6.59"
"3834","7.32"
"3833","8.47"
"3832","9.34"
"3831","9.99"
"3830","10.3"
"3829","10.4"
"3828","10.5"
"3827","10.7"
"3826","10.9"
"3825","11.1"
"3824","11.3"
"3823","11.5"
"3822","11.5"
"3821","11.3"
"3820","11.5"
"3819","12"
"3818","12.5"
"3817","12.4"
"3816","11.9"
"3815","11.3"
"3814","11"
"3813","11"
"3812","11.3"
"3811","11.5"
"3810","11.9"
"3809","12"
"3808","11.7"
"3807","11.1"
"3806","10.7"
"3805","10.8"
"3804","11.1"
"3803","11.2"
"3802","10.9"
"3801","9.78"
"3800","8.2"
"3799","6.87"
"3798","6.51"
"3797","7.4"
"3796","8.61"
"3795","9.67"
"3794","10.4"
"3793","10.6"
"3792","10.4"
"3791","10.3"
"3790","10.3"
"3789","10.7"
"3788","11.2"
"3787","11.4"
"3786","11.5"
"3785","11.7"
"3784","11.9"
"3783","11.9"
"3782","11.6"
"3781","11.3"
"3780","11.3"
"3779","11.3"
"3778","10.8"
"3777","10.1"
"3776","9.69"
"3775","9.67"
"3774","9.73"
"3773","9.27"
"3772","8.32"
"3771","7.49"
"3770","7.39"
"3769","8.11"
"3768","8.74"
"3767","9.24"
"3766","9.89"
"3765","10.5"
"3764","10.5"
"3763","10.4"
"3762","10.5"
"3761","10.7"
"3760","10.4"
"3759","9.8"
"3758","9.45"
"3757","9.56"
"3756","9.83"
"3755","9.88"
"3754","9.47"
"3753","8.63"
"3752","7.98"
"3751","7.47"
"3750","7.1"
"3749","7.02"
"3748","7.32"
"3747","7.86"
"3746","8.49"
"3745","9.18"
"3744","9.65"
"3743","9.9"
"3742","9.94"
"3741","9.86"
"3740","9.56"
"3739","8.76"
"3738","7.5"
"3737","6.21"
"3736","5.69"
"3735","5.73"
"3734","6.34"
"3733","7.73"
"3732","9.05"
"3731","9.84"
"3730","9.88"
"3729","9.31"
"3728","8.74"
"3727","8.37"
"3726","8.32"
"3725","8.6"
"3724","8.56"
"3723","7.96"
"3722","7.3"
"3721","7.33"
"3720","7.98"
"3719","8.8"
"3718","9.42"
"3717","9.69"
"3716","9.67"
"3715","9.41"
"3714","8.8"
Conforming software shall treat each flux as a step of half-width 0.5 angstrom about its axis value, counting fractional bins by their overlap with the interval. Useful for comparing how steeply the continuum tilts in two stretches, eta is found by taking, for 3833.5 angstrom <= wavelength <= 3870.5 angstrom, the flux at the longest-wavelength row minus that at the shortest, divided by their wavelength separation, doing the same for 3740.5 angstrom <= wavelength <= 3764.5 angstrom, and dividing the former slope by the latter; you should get 5.0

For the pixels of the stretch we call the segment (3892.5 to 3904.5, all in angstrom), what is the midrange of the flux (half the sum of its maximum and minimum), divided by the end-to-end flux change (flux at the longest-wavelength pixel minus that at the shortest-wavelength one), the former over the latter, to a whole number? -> 115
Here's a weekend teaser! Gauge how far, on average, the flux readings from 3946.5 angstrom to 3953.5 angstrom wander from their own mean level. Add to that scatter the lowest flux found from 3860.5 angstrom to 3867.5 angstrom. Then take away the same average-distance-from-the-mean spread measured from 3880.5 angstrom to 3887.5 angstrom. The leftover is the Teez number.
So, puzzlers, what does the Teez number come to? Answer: 10.5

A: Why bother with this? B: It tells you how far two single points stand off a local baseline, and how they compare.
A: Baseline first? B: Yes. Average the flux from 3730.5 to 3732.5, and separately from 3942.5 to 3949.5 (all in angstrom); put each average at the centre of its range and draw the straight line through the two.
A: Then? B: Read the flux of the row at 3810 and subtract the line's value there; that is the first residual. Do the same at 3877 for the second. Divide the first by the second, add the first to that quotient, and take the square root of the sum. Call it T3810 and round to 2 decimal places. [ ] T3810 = 2.25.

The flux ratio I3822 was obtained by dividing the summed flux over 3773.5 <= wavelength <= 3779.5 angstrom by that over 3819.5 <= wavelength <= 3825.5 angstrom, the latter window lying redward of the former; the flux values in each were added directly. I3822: 0.90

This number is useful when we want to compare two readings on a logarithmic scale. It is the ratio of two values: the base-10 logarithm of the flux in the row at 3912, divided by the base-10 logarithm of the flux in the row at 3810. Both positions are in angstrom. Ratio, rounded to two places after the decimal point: 1.01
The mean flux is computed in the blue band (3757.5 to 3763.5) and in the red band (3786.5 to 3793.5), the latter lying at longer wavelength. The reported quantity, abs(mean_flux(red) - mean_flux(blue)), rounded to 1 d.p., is 0.5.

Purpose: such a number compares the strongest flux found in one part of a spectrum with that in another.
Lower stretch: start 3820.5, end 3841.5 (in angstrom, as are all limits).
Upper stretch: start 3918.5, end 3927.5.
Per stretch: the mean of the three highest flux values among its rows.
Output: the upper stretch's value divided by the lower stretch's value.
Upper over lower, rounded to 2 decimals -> 1.04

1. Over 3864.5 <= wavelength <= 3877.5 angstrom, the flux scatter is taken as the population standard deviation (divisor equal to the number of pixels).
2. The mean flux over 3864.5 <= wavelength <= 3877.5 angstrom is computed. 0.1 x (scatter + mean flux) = 1.22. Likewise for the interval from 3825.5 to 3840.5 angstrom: 1.04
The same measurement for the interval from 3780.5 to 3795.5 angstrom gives 1.17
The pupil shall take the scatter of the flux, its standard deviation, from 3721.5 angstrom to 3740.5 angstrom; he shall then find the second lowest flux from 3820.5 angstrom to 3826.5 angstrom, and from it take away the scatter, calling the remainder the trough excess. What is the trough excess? 9.8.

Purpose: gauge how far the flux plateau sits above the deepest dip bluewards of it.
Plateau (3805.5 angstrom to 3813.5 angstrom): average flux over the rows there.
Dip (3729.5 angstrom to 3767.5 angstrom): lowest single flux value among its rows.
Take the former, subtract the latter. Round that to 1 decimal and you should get 5.7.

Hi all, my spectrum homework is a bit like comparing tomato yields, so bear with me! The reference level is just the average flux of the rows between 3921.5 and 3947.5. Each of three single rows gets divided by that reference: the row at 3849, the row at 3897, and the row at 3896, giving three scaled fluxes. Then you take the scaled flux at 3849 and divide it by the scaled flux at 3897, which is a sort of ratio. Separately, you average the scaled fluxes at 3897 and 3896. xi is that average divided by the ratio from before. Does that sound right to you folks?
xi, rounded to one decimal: 1.3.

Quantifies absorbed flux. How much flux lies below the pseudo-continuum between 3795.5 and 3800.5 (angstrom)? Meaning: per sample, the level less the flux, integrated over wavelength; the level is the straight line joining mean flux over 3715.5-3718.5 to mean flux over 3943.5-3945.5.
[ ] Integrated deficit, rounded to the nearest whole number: 14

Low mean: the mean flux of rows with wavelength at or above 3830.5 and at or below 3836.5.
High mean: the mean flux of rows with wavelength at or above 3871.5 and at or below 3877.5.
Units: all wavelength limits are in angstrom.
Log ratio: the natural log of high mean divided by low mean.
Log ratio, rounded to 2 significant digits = 0.36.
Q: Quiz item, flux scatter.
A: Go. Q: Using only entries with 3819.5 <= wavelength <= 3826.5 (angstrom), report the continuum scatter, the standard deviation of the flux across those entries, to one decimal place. 0.2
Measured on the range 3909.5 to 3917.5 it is 0.4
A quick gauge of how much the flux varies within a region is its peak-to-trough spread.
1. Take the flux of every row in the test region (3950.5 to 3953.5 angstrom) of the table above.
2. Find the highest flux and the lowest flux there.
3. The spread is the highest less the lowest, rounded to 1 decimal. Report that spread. 0.1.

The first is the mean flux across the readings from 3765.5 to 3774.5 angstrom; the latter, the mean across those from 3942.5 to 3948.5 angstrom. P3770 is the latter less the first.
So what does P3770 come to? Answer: 2.7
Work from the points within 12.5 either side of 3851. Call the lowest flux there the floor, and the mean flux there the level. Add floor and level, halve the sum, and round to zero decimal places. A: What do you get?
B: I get 10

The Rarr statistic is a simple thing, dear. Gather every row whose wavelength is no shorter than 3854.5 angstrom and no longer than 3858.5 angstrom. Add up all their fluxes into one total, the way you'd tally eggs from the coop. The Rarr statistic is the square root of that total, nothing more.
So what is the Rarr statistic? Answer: 6.83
